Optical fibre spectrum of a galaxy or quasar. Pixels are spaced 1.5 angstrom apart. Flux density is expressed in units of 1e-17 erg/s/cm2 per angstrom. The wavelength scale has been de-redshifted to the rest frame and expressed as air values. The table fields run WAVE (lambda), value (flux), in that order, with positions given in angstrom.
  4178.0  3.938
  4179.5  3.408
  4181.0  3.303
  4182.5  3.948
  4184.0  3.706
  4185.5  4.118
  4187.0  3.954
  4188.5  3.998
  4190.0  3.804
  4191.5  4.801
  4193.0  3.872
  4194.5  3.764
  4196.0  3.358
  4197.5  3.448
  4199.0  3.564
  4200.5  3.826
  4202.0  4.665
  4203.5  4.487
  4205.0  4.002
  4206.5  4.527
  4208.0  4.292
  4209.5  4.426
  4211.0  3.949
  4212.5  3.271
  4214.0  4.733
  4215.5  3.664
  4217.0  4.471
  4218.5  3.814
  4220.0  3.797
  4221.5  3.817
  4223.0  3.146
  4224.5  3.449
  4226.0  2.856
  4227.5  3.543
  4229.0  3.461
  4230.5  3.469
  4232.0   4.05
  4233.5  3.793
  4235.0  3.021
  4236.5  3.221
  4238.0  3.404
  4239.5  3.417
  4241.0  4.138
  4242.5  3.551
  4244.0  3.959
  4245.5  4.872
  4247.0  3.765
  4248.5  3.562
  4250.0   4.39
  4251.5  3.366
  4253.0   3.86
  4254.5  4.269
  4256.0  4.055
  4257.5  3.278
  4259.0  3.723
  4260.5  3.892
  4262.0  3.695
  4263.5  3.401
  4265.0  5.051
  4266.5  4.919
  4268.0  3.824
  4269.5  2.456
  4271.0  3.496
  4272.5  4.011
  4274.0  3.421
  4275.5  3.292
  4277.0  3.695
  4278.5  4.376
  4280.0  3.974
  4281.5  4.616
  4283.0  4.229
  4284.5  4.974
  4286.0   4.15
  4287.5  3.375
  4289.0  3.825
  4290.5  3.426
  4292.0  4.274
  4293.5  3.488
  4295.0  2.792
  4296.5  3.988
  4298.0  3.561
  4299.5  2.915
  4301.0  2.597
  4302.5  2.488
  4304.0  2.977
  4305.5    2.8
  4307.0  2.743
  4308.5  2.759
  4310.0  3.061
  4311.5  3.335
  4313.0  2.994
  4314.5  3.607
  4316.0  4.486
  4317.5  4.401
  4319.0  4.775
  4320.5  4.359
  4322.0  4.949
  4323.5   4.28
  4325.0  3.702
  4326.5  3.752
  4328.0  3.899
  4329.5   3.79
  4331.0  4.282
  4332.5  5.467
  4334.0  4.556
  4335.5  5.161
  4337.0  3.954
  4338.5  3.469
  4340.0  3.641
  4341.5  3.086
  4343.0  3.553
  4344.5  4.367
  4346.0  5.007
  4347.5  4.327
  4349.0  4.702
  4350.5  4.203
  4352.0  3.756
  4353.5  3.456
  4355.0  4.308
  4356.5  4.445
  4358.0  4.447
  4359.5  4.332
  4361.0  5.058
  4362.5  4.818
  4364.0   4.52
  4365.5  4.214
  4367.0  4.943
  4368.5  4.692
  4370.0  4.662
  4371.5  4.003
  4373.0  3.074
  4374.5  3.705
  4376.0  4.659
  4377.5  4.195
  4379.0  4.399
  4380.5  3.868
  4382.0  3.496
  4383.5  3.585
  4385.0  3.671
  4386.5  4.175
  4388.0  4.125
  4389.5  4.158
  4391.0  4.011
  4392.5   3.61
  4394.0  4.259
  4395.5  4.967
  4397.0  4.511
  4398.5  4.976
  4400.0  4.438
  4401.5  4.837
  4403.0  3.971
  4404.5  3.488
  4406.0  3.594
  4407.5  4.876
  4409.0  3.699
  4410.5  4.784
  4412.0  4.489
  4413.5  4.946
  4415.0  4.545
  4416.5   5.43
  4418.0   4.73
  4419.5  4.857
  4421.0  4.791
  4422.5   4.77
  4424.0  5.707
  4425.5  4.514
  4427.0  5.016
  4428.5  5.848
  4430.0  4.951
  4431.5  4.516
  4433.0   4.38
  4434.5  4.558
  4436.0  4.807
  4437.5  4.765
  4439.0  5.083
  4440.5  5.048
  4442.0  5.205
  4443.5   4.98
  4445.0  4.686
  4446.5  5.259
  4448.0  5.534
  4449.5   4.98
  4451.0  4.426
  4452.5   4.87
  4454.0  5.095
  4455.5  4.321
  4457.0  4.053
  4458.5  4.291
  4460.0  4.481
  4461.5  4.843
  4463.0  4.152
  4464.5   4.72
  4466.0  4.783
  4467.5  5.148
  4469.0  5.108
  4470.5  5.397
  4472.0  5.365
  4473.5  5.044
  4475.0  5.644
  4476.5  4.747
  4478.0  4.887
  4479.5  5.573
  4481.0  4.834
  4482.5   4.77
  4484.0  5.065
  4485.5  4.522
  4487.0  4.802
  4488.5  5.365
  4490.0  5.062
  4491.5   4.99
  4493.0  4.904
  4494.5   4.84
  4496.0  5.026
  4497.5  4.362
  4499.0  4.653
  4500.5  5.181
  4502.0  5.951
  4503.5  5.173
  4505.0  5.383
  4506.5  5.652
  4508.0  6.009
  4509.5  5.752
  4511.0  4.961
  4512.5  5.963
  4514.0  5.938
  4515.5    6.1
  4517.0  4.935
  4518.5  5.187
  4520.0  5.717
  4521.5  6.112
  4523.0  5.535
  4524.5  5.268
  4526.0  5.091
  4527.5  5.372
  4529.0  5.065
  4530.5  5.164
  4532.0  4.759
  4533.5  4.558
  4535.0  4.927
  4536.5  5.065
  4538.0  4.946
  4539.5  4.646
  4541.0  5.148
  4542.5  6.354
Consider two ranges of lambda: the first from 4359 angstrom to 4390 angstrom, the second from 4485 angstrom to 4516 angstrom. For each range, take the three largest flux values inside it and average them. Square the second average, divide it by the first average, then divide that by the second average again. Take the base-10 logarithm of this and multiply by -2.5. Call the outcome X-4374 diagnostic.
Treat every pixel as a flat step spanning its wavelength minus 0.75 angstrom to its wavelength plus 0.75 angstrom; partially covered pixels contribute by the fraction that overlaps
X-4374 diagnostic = -0.215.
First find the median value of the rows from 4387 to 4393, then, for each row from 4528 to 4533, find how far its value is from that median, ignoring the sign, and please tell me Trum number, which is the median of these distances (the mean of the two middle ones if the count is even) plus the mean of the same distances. 1.9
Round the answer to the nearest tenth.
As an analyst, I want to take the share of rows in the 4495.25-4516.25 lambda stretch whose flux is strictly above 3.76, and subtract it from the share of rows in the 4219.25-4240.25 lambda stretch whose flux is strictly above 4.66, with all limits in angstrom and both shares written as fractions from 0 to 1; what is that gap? -1.0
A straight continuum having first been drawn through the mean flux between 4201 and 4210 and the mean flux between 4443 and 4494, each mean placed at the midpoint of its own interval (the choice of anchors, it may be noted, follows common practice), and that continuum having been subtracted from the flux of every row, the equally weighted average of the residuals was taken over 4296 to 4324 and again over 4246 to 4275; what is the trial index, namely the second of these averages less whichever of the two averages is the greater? 0.00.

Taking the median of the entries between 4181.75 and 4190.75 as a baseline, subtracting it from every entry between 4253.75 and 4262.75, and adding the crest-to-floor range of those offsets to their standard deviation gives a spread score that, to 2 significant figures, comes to 1.3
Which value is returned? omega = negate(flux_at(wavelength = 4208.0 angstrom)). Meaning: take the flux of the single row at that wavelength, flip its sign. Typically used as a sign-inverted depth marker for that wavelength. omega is -4.3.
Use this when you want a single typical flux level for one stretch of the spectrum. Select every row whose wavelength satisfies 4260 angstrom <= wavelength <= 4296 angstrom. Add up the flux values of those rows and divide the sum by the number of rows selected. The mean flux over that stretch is 3.86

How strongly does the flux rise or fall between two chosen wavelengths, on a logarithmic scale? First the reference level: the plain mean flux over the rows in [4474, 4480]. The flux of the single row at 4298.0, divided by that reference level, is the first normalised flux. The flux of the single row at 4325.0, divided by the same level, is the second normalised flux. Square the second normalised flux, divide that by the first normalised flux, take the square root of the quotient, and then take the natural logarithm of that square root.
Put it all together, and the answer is -0.15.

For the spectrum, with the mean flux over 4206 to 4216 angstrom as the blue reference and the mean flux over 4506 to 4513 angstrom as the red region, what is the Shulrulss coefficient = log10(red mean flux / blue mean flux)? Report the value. 0.14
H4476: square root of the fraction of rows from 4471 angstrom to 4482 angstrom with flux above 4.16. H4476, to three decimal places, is 1.000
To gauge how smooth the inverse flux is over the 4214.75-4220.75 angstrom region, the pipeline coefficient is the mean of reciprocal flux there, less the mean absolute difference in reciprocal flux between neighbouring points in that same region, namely 0.23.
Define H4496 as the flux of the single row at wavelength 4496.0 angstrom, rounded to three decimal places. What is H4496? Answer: 5.026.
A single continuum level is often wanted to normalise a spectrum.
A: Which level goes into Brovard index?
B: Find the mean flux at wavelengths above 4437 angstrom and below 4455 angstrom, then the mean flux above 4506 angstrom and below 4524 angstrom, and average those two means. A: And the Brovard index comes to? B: 5.32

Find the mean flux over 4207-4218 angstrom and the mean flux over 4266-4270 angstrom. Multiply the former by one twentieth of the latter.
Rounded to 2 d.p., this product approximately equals 0.77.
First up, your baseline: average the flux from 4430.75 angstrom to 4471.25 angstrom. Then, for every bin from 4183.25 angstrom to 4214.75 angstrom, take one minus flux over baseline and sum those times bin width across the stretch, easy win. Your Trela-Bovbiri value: 5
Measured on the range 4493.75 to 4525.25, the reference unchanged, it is -4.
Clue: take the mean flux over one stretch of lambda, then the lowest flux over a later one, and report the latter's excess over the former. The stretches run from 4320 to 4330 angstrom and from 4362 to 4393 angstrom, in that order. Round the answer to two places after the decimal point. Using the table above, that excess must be -1.03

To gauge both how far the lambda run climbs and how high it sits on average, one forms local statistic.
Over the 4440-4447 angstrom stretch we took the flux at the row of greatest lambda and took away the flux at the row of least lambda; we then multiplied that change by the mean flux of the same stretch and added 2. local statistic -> 3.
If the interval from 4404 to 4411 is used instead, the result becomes 7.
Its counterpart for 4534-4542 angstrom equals 3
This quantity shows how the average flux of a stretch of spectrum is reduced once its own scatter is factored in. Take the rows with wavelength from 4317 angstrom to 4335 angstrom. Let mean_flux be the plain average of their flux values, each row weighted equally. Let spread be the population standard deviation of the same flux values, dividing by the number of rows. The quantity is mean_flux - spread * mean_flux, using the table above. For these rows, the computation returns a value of 2.13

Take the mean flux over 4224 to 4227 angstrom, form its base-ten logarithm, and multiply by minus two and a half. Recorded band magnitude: -1.25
